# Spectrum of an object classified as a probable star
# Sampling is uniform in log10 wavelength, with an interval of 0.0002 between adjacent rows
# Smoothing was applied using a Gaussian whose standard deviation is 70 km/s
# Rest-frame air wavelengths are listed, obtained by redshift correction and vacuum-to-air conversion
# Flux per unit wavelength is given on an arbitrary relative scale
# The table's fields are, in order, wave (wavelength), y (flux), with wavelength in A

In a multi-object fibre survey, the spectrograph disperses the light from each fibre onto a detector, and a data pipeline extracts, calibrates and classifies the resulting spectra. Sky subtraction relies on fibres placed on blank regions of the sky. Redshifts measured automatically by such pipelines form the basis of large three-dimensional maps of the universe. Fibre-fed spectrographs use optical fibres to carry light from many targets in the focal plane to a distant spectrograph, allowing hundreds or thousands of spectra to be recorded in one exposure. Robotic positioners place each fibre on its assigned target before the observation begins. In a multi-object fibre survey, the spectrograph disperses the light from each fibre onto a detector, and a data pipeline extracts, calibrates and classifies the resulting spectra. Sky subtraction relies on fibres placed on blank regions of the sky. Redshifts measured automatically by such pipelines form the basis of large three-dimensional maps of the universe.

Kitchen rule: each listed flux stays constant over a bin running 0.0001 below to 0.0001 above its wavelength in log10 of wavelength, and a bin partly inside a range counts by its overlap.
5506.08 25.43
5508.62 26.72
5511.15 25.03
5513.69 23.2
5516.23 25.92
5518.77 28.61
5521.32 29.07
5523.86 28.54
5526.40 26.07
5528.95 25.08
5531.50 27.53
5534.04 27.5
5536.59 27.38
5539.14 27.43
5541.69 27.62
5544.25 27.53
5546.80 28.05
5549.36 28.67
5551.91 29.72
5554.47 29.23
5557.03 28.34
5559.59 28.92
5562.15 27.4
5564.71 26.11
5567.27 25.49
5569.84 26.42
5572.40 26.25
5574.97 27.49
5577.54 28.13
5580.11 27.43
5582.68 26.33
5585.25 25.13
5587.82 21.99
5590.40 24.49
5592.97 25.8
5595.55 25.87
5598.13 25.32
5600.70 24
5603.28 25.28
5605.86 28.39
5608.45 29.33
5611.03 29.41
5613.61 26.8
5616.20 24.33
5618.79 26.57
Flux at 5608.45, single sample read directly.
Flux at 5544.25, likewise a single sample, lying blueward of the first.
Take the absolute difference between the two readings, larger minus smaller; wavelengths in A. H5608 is 1.8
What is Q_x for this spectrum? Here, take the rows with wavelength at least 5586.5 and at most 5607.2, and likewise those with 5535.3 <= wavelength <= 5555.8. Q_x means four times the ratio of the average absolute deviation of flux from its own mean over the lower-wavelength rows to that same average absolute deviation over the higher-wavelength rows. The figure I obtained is 2.4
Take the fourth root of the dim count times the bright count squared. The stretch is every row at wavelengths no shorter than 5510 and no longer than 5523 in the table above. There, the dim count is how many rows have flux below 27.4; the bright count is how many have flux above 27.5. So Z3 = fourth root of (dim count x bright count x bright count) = 1.9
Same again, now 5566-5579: 1.3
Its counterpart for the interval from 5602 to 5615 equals 2.1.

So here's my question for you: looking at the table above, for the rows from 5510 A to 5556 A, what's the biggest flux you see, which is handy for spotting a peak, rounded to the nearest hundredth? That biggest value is 29.72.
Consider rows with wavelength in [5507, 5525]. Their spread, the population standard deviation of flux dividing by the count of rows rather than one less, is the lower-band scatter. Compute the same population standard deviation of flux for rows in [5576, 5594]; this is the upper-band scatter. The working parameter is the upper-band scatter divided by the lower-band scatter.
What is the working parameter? 0.9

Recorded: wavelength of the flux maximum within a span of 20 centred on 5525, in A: 5521.32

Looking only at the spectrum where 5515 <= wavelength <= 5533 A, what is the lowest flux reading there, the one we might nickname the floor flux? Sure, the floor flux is 25.08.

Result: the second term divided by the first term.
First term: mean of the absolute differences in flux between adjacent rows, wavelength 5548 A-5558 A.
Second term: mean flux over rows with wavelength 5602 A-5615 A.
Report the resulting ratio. 34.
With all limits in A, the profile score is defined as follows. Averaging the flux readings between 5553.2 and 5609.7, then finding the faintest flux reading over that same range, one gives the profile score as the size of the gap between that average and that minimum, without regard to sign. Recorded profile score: 4.5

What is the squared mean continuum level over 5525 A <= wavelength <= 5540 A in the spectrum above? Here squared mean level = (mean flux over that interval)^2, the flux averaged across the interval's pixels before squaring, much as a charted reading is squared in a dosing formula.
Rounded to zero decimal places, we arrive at 720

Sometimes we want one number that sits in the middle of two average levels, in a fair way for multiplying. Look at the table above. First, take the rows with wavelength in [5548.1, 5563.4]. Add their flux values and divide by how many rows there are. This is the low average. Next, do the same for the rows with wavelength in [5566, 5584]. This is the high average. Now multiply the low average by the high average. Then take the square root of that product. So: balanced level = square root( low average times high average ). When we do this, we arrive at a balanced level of 27.7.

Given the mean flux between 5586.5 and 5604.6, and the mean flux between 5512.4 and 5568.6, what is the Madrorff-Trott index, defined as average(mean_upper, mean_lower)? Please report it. 26.1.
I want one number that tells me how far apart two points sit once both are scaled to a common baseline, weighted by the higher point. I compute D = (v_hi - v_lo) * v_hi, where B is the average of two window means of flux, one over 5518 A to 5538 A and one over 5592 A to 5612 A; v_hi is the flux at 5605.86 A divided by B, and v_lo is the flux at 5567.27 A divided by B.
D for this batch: 0.11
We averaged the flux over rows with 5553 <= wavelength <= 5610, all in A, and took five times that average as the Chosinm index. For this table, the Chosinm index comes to 133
